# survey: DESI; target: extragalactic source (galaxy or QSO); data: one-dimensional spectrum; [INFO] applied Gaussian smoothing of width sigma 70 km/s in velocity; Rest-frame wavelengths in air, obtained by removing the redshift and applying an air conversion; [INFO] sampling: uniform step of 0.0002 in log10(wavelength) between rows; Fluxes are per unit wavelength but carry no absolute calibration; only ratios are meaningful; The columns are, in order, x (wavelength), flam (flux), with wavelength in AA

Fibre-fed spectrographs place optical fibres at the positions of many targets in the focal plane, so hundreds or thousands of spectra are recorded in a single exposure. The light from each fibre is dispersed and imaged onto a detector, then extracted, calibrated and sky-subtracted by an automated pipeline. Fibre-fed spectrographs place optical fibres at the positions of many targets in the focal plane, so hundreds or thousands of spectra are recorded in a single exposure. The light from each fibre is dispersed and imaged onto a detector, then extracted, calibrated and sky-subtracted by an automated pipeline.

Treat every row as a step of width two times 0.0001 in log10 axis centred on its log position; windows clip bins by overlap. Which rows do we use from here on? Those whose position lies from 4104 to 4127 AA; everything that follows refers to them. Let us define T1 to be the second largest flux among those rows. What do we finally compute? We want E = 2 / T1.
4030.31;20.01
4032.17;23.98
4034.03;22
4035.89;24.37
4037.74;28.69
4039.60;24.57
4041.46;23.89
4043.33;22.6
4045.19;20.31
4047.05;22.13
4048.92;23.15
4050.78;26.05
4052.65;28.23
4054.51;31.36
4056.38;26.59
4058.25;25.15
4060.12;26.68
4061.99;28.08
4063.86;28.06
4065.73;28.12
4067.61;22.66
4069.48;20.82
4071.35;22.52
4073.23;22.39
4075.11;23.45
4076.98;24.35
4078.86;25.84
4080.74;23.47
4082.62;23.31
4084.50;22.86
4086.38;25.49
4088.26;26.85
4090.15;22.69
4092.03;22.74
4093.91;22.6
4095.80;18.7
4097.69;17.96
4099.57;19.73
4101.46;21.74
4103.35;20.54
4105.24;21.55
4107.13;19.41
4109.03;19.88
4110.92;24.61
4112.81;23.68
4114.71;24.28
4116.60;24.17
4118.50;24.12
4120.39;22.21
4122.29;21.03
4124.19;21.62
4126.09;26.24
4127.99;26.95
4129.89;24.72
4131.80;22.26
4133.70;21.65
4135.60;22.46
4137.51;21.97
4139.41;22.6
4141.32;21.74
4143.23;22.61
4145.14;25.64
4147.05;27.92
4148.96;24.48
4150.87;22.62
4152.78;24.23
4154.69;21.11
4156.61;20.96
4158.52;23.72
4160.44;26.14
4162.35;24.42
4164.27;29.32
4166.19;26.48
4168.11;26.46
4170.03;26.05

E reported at 0.0813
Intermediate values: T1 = 24.61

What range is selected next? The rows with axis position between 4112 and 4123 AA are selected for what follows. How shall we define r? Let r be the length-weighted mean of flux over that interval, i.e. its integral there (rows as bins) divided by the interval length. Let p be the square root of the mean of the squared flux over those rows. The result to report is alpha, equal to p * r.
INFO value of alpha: 542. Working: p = 23.3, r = 23.3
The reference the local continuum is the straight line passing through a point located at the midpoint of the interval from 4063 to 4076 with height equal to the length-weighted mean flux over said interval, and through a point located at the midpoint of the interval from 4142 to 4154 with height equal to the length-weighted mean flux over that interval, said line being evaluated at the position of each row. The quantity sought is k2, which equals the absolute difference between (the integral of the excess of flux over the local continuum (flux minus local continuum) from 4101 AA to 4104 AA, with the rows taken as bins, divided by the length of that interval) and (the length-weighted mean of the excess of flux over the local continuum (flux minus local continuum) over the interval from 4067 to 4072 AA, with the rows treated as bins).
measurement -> 1.0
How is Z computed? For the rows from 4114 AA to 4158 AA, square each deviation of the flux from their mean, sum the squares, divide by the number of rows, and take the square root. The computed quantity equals 1.9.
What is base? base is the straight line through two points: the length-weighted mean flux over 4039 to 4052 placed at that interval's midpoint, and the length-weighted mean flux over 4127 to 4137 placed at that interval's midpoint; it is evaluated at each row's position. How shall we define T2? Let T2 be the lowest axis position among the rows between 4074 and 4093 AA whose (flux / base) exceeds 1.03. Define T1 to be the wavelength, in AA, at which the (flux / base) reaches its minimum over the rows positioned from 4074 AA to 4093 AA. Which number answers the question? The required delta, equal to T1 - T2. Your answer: 13.2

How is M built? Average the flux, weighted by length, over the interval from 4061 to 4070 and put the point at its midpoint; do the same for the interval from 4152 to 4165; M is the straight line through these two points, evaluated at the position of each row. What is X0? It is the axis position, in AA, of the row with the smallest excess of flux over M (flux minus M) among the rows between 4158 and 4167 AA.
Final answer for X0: 4158.52 AA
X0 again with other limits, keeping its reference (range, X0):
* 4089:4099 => 4097.69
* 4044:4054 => 4045.19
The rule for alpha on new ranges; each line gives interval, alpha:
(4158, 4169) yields 684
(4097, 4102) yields 393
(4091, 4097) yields 455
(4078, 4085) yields 571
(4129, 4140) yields 511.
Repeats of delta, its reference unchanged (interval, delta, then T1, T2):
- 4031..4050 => 13.0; 4045.19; 4032.17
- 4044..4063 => -5.6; 4045.19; 4050.78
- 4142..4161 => 11.5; 4156.61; 4145.14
